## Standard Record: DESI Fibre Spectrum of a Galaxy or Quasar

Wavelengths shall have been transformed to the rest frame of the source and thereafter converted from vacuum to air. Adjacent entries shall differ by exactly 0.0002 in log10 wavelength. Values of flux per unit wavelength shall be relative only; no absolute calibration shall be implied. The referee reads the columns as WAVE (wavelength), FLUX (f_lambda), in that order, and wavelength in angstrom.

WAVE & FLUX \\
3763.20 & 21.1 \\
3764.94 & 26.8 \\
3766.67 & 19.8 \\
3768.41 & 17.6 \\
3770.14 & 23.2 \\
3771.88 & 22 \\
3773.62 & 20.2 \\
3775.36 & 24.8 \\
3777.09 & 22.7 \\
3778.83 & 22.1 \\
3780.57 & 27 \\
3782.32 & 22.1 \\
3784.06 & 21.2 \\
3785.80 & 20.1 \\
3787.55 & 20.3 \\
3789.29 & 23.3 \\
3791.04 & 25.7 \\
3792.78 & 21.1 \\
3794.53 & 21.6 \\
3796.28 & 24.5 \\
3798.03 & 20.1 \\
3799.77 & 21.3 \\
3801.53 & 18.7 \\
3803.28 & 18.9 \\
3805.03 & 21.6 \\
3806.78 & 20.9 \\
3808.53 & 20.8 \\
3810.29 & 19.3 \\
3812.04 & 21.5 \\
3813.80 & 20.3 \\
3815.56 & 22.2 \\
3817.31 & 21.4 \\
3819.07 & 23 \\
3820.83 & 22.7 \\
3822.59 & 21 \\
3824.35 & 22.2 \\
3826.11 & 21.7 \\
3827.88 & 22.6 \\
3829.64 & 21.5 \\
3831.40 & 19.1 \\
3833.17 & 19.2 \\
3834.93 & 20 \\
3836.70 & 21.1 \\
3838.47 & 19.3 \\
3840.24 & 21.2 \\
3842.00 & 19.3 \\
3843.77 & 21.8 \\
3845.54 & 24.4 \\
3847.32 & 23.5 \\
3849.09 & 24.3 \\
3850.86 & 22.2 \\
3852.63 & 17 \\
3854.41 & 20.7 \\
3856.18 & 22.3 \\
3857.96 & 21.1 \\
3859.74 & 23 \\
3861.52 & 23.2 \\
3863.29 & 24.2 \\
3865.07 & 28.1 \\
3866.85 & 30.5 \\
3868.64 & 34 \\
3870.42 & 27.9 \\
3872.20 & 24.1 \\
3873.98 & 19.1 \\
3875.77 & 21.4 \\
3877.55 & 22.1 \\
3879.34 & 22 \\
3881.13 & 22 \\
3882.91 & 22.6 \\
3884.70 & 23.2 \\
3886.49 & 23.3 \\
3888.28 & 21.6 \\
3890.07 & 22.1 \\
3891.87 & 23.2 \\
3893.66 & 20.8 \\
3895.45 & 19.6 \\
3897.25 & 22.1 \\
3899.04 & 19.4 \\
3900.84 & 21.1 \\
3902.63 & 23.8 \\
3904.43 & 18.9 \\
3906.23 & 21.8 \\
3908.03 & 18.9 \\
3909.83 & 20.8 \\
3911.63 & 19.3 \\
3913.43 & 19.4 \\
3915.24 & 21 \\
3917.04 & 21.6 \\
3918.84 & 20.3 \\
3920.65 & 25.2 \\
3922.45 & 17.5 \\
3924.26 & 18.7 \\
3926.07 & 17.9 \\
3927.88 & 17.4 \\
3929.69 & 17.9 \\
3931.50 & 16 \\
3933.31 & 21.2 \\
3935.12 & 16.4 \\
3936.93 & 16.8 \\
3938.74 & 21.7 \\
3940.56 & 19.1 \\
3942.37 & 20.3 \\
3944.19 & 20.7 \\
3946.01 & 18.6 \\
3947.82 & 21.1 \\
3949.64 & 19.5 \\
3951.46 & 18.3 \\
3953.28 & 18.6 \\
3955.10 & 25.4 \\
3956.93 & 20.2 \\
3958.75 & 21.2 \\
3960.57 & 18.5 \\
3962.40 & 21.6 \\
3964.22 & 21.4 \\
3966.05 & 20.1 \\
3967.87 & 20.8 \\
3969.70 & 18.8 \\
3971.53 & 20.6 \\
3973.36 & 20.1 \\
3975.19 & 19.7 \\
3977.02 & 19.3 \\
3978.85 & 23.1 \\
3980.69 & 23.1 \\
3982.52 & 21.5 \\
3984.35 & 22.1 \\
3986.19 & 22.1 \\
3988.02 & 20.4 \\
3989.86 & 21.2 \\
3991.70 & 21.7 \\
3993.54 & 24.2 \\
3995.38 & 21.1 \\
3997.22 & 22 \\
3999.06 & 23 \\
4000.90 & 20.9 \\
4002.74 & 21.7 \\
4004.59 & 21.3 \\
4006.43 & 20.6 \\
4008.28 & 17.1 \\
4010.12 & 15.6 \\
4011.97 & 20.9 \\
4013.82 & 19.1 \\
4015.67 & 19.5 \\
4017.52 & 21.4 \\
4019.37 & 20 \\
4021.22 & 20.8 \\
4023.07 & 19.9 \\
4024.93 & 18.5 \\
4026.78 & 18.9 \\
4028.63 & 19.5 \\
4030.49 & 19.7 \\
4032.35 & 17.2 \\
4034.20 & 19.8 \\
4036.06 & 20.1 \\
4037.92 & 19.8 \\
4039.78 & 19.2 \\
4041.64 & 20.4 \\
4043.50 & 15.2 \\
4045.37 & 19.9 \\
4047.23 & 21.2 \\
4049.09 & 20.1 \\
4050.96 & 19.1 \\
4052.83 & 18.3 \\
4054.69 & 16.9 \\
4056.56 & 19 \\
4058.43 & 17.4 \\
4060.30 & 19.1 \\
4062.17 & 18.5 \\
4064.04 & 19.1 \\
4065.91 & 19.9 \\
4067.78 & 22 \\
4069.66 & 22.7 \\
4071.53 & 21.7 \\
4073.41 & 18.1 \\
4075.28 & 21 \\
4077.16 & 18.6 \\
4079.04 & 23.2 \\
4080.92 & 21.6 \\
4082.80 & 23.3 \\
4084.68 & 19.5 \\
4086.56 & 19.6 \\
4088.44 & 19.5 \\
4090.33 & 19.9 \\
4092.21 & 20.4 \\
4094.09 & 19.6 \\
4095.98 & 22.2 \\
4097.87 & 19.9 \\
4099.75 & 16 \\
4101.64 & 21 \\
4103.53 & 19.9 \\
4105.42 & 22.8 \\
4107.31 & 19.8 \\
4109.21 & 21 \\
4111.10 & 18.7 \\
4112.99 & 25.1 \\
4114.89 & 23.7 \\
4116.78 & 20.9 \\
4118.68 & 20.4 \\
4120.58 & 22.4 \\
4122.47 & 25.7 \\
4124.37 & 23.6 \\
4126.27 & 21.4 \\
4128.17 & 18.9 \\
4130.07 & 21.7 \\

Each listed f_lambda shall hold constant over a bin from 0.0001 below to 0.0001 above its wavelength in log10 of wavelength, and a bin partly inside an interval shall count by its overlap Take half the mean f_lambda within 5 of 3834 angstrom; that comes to 10.0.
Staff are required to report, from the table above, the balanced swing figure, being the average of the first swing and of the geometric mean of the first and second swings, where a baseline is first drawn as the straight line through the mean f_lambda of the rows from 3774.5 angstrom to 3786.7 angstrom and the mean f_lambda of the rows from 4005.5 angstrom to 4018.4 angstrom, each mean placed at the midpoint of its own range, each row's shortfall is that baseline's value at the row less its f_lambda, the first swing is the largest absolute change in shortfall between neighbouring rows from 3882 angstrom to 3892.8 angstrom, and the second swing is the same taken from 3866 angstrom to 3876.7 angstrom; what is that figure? 2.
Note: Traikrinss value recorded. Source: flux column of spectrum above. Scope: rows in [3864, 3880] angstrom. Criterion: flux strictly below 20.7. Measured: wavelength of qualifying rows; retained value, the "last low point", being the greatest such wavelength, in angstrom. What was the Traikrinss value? 3873.98 angstrom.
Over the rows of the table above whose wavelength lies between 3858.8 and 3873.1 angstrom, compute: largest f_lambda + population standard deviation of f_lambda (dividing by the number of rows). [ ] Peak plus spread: 37.7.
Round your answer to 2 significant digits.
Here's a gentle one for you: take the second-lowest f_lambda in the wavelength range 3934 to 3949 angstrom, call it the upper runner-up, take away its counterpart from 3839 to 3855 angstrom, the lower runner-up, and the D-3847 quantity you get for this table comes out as -2.5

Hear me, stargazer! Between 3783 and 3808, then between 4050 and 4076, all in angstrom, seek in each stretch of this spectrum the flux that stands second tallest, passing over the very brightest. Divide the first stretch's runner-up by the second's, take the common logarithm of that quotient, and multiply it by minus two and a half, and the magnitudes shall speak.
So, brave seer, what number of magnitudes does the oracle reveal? -0.117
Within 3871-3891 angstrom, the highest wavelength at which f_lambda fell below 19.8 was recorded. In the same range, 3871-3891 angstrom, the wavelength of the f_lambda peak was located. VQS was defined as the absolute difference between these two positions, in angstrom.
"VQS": 1.8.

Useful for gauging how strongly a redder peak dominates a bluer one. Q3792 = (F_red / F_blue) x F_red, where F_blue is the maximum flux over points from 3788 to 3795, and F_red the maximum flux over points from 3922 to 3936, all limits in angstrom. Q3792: 17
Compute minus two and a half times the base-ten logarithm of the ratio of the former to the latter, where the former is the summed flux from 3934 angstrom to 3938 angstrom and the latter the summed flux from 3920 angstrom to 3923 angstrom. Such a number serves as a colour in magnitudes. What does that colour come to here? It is 0.27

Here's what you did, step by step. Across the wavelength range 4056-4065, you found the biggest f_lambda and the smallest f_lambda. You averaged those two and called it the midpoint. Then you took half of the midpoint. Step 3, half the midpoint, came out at 9.1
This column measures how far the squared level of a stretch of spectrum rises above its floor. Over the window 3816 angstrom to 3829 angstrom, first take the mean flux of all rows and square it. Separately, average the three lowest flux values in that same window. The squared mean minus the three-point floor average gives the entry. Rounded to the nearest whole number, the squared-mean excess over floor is 466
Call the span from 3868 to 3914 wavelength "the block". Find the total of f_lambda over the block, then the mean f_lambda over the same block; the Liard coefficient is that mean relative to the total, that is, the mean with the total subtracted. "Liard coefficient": -552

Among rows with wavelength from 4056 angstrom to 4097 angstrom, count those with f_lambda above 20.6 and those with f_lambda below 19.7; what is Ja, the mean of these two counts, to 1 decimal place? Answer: 9.5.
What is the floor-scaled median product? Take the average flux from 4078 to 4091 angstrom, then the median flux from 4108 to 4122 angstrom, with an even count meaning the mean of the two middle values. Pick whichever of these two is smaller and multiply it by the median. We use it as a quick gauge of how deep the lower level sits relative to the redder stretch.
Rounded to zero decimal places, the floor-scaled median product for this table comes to 440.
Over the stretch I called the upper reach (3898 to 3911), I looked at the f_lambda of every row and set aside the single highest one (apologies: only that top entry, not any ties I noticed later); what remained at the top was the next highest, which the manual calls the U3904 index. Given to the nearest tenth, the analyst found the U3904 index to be 21.8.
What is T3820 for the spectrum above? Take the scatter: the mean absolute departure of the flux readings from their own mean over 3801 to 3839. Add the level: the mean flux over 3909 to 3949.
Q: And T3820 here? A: 20.6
